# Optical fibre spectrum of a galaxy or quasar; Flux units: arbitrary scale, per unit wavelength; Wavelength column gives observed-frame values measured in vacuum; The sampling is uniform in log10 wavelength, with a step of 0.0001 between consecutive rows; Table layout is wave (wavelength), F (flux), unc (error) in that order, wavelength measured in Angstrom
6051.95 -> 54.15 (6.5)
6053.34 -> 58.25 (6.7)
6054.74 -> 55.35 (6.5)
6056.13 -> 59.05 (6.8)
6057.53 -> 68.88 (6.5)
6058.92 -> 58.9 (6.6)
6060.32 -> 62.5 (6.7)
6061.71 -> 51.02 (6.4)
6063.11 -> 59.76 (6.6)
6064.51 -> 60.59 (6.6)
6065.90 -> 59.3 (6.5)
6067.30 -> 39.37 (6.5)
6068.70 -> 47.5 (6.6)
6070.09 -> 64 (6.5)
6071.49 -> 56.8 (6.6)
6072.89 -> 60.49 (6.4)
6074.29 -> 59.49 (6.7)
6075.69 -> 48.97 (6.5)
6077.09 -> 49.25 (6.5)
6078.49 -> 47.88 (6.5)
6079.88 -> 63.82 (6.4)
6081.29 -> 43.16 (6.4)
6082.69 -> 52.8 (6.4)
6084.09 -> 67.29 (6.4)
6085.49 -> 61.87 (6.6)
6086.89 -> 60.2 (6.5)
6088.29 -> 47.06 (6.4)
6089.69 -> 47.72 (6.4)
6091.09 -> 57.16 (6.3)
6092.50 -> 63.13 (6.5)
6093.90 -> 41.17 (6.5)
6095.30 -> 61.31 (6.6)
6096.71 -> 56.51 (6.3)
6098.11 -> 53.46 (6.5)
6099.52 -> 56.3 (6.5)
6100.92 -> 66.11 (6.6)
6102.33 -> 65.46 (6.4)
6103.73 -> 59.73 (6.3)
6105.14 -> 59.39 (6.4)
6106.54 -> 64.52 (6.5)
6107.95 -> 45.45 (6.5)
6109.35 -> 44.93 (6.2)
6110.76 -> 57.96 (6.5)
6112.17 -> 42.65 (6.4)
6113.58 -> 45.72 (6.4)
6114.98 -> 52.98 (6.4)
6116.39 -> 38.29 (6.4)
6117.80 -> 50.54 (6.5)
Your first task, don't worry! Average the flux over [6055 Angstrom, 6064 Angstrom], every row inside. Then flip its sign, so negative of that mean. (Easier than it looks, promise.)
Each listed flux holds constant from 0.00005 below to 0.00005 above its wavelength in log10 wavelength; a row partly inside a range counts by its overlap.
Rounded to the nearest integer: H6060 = -60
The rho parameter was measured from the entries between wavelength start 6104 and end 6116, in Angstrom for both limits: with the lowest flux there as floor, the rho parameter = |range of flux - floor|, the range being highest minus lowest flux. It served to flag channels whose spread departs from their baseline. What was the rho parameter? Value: 21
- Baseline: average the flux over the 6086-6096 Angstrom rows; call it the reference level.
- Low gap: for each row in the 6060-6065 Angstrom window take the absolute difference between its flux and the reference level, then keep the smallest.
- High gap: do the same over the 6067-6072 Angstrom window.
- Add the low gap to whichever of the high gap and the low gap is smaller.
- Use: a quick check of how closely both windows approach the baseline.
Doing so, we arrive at 5.8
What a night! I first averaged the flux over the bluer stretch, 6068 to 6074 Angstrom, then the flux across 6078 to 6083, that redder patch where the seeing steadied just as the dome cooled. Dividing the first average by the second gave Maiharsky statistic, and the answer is 1.10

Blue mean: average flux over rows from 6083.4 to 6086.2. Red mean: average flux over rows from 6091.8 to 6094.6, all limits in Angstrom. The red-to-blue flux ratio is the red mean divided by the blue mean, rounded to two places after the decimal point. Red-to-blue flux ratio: 0.81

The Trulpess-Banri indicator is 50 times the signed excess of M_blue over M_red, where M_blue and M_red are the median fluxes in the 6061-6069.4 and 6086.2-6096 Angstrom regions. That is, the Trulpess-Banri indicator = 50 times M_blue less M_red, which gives -100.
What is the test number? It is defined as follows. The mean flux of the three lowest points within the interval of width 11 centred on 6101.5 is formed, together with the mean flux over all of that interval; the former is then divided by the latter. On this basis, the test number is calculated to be 0.92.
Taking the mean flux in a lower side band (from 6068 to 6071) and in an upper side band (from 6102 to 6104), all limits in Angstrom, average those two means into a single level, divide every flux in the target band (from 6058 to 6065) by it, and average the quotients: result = 0.99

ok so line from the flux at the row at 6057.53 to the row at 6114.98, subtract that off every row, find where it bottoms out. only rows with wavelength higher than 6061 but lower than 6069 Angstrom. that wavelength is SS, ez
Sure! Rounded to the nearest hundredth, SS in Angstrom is 6067.30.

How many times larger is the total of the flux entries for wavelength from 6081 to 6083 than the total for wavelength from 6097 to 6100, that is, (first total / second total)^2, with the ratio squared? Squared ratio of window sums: 0.8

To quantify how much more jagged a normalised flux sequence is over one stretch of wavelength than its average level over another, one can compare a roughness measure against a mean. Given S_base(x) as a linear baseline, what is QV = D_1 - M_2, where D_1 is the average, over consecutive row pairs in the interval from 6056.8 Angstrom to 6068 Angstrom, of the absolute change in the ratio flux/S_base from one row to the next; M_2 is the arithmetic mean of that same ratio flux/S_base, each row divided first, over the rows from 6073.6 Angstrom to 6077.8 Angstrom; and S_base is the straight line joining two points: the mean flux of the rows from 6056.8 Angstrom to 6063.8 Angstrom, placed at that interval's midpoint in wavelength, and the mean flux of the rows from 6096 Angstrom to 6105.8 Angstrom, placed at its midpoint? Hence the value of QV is -0.74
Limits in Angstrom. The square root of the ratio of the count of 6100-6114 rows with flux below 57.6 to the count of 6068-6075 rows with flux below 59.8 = 1.15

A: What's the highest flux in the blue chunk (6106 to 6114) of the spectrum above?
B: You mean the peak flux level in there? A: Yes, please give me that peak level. 64.52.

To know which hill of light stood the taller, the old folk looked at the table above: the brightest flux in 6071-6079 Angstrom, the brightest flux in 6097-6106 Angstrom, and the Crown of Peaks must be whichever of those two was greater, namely 66.1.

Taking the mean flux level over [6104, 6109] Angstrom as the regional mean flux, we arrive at 56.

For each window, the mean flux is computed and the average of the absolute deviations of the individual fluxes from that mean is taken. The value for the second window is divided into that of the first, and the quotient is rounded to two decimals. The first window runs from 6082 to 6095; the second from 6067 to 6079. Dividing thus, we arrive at 1.08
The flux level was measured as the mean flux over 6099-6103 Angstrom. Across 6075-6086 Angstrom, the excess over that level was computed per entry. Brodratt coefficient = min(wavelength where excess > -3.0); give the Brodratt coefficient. 6079.88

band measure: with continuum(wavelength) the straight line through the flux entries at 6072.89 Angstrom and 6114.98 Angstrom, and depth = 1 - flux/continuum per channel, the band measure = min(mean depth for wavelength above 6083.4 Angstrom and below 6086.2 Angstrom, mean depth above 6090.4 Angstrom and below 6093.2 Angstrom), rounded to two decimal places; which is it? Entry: -0.11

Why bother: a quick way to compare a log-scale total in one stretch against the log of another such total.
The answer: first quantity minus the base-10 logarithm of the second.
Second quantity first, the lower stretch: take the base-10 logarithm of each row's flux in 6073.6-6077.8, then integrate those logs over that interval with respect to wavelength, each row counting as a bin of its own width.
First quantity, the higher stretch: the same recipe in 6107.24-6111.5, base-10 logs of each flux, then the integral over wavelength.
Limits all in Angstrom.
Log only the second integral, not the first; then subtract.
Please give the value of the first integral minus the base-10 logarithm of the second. 6.3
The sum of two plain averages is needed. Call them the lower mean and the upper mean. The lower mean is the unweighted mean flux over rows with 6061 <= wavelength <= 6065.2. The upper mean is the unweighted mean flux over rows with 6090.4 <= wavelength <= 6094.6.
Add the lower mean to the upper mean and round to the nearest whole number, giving 111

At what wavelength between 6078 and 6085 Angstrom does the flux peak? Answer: 6084.09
